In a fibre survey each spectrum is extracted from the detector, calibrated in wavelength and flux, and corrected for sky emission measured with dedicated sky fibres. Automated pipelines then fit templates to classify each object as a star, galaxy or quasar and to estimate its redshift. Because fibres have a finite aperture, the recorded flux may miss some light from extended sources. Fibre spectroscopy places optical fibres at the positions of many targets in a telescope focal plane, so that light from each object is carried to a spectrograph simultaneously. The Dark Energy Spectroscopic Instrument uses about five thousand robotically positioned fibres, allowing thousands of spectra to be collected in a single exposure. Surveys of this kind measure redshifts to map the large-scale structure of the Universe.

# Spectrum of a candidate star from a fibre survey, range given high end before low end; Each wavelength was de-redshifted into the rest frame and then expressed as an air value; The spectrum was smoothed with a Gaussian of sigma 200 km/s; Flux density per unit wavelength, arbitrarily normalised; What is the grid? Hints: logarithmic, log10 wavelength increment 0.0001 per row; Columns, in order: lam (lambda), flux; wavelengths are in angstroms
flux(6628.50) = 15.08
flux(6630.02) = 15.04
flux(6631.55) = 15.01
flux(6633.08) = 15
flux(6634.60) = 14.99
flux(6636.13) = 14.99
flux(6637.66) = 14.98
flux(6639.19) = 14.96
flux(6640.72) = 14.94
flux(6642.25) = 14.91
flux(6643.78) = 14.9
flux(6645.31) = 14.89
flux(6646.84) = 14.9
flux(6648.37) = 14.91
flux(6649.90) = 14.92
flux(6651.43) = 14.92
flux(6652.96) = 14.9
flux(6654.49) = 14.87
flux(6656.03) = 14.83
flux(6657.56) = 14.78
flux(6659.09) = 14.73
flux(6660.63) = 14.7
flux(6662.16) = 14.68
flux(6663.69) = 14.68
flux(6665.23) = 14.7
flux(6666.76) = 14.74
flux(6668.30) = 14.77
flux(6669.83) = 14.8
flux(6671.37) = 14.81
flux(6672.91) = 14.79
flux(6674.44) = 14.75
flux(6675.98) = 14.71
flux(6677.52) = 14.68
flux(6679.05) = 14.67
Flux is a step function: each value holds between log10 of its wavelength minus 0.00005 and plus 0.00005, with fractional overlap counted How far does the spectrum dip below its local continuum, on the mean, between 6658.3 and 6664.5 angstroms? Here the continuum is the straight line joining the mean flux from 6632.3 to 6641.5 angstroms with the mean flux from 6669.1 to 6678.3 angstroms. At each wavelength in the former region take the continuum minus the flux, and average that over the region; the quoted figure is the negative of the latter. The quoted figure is -0.13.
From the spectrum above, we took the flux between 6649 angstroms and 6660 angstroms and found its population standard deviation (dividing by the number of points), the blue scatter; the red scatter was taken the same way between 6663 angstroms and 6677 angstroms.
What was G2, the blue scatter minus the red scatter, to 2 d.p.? 0.02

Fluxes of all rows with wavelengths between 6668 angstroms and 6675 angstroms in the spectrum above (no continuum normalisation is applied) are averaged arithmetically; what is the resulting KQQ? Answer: 14.8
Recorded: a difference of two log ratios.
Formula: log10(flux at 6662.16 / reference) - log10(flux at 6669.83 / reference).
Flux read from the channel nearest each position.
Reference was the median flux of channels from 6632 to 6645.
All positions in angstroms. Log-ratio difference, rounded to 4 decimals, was -0.0035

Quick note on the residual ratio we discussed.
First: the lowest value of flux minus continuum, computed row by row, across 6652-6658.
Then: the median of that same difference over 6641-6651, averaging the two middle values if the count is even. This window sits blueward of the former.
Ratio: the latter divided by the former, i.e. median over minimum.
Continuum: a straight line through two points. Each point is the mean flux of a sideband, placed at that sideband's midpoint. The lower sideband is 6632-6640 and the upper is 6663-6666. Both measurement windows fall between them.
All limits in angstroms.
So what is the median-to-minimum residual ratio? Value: 0.8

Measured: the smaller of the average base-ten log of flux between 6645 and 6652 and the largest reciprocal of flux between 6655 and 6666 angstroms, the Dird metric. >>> 0.0681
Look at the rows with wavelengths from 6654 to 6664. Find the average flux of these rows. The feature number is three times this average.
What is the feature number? 44.3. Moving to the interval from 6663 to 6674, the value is 44.3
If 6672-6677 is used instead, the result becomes 44.2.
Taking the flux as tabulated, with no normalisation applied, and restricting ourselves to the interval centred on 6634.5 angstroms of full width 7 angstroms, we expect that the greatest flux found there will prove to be 15.01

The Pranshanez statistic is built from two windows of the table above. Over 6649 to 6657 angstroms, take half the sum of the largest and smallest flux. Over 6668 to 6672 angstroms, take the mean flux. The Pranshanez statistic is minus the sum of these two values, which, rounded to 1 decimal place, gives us -29.7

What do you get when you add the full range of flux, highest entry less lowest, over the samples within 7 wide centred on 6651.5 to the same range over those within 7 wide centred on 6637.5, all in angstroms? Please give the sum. 0.10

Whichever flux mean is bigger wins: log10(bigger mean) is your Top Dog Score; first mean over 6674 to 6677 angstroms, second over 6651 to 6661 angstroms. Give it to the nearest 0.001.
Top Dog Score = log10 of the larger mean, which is 1.171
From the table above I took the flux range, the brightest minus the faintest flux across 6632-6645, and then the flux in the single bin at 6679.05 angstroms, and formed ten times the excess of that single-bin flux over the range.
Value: 145.7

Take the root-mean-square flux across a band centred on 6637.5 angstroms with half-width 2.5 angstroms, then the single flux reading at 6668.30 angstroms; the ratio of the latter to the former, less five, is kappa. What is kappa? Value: -4.01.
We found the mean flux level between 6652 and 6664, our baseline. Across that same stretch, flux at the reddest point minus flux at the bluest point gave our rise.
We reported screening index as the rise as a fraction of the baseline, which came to -0.0149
